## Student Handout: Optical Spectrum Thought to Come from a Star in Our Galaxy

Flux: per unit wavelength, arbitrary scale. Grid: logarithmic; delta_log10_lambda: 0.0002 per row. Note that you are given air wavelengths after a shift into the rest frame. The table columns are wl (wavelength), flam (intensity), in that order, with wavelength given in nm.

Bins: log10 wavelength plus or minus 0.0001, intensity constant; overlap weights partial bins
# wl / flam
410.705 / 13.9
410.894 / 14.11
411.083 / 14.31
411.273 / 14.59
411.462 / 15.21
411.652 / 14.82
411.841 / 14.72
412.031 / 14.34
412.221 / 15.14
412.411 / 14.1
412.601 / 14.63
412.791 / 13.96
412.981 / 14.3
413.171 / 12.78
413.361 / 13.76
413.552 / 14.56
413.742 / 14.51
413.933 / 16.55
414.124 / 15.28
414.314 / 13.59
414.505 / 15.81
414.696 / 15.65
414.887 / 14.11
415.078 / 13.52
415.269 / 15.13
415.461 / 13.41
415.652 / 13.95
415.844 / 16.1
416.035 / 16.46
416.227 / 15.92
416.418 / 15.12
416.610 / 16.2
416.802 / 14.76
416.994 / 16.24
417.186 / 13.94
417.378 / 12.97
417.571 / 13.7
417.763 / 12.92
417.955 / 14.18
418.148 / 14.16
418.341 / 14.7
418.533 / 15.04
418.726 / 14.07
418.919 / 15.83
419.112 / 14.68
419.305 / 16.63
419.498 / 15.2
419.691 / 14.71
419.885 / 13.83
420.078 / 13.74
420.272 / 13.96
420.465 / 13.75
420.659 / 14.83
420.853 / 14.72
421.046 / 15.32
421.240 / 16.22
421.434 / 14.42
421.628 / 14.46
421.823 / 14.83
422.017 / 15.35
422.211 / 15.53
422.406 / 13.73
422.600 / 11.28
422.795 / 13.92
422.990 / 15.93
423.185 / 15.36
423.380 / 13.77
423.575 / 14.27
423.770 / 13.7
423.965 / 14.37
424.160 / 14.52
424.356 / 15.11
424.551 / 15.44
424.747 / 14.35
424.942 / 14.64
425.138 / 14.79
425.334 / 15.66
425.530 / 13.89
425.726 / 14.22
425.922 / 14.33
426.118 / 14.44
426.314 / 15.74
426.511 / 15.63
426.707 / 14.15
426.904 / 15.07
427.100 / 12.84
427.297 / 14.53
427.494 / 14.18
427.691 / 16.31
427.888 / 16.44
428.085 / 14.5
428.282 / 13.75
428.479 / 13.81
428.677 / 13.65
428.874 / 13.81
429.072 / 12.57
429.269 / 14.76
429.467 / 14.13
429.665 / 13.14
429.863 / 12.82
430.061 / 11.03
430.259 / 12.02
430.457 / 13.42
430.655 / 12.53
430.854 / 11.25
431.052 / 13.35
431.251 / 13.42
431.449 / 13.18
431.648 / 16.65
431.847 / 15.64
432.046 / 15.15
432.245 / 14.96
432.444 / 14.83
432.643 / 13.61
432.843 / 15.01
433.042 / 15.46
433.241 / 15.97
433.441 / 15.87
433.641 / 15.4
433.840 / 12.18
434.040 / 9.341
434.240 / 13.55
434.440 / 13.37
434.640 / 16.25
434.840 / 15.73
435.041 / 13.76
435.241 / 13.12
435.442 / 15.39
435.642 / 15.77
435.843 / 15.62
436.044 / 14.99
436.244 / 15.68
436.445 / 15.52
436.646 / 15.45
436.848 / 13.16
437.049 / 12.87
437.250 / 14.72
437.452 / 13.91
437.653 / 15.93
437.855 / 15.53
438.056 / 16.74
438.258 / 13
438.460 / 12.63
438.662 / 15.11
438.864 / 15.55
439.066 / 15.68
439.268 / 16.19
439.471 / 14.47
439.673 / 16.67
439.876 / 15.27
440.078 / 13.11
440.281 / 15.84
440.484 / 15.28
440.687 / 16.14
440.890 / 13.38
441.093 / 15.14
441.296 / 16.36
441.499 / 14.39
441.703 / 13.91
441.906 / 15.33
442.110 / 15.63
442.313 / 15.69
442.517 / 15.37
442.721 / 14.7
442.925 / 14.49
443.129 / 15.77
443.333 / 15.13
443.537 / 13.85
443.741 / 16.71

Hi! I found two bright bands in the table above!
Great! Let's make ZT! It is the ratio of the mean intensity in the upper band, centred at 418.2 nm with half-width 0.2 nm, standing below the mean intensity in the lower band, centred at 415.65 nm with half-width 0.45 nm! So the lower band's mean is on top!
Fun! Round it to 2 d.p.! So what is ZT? 1.04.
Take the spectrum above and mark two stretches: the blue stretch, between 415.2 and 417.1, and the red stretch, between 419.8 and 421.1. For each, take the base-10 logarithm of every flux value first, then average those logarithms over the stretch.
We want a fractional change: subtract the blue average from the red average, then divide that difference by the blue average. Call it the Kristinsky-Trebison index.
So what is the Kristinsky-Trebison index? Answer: -0.025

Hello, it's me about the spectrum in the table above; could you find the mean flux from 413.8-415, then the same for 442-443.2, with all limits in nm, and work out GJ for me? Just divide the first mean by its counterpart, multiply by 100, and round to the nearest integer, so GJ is 99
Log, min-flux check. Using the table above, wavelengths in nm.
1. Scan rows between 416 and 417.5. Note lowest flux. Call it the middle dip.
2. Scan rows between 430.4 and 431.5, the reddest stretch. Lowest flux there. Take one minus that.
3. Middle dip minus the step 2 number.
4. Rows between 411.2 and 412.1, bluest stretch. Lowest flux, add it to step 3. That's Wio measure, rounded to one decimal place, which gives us 37.6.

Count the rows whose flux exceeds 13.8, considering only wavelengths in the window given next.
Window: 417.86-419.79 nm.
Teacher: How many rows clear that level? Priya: 10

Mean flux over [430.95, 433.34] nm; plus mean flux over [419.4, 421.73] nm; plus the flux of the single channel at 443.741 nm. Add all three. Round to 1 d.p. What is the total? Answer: 46.1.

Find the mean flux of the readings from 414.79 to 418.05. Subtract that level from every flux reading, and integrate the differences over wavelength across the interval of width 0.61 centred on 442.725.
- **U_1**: 0.14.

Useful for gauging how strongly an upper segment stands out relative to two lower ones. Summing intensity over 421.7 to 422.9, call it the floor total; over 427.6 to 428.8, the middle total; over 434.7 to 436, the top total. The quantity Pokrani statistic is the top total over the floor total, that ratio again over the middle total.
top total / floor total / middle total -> 0.0119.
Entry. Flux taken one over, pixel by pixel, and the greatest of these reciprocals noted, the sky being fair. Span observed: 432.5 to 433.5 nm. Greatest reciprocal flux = 0.0735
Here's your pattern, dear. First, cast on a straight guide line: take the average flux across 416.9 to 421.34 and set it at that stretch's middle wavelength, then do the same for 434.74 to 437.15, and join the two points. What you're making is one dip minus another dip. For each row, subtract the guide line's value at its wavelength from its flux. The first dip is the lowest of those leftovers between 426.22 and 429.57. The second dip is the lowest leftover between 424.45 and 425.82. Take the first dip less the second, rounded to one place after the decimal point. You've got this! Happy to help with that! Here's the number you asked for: -1.4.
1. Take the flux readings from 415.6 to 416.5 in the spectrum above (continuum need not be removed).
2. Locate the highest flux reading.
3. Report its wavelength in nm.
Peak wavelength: 416.035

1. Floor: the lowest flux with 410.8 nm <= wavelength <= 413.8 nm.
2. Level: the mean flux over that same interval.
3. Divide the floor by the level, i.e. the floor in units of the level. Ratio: 0.89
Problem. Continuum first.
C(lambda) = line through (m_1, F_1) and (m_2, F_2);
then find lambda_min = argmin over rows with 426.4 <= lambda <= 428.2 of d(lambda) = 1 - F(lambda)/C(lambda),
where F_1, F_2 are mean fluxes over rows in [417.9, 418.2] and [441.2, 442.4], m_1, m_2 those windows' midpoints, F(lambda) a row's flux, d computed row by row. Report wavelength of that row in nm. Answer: 427.888 nm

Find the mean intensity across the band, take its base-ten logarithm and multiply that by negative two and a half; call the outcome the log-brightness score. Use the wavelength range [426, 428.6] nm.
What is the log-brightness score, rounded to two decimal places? -2.92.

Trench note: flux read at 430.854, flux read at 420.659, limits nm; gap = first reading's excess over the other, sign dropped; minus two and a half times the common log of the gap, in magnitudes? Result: -1.4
